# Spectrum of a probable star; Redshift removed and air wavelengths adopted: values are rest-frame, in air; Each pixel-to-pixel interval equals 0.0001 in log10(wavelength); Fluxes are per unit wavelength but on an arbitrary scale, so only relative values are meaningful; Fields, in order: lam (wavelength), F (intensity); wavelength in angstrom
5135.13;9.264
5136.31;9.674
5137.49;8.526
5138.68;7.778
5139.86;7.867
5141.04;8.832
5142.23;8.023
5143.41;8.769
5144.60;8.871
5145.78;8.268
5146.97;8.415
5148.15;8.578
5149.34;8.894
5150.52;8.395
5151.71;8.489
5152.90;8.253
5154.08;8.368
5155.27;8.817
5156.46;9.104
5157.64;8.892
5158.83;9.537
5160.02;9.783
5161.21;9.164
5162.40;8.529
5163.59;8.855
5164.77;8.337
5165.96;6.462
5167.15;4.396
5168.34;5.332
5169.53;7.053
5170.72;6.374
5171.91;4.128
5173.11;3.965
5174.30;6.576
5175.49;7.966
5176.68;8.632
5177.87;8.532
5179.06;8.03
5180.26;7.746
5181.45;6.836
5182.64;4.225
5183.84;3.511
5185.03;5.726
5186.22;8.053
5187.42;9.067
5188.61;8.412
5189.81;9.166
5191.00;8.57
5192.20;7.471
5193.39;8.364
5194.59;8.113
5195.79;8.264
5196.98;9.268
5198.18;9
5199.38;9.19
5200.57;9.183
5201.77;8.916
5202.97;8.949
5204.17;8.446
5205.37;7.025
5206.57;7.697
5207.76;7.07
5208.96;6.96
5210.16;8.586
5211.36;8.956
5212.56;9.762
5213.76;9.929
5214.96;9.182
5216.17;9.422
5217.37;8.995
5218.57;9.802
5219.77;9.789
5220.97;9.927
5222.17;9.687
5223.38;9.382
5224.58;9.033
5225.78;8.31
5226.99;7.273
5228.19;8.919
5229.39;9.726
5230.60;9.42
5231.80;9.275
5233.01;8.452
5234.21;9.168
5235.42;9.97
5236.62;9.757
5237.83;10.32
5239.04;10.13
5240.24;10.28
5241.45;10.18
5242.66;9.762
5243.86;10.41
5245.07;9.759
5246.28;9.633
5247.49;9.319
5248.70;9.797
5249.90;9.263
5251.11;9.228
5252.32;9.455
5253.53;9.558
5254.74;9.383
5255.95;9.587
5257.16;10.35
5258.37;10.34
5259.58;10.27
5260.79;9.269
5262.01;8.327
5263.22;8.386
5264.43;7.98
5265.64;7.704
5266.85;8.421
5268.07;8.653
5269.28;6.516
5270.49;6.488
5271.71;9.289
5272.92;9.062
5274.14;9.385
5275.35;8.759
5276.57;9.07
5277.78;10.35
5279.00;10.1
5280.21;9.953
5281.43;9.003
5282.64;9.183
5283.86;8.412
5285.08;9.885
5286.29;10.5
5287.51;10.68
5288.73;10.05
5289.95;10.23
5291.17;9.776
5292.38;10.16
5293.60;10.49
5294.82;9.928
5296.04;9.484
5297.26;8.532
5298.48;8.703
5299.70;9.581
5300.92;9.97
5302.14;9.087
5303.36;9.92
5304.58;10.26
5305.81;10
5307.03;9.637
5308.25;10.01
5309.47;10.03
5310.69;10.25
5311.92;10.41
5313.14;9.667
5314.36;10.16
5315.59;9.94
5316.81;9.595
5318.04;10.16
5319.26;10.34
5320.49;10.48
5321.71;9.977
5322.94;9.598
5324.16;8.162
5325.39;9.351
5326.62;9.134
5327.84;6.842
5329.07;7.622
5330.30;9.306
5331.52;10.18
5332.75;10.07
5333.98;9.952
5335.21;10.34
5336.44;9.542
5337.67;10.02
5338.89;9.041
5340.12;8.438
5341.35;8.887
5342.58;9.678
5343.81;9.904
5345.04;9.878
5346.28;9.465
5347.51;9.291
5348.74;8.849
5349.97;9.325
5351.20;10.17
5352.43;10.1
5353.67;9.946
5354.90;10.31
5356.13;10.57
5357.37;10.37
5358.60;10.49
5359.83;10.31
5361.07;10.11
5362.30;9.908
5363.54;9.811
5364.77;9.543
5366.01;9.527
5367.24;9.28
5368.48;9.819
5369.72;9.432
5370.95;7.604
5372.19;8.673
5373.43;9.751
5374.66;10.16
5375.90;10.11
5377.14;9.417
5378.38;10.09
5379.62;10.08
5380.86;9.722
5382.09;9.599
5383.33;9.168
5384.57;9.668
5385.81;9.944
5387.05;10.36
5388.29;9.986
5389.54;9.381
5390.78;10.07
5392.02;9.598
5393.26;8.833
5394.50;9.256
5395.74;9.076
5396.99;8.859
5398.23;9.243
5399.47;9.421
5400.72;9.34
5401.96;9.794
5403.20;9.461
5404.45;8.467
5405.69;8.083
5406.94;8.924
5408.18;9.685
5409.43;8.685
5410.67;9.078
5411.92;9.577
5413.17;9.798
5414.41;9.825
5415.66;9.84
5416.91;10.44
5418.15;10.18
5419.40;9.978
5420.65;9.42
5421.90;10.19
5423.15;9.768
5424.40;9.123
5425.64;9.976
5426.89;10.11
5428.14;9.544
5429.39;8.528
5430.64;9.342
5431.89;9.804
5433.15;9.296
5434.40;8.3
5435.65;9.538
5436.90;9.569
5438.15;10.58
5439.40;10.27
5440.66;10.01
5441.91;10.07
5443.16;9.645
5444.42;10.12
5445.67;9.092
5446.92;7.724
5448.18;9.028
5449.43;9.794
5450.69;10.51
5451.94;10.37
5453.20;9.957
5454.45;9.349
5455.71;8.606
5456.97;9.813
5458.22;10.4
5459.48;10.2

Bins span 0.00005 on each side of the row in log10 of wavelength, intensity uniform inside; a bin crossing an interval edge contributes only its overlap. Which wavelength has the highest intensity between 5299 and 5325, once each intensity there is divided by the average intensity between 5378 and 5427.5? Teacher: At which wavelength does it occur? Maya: 5320.49 angstrom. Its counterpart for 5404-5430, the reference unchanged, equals 5416.91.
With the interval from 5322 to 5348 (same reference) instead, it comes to 5335.21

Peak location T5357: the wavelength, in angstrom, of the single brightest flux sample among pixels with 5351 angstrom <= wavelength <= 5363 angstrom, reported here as 5356.13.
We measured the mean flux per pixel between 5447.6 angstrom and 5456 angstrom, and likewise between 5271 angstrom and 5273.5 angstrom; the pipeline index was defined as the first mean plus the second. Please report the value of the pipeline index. 18.8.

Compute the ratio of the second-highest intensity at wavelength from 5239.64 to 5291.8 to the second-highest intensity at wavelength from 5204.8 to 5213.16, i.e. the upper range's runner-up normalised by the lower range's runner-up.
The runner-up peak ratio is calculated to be 1.17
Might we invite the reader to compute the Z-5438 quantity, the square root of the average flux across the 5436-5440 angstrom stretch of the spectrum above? 3.18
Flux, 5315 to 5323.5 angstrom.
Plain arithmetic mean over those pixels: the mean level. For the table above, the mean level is 10.0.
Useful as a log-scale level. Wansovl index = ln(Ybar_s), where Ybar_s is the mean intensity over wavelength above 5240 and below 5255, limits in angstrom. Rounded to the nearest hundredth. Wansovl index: 2.27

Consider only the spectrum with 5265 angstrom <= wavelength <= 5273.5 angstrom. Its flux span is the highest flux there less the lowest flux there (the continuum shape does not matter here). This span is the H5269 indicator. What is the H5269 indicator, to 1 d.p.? 2.8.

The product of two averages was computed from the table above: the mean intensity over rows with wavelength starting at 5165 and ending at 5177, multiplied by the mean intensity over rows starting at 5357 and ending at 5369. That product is 60.4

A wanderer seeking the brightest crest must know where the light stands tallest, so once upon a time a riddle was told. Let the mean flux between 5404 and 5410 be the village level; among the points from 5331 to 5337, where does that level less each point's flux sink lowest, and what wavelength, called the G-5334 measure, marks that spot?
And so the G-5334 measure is 5335.21 angstrom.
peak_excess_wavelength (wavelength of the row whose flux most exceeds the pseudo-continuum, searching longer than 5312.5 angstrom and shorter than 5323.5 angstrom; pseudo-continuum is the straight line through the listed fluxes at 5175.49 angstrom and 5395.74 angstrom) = 5320.49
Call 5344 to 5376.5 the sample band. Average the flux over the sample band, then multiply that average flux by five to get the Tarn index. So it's 48.6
